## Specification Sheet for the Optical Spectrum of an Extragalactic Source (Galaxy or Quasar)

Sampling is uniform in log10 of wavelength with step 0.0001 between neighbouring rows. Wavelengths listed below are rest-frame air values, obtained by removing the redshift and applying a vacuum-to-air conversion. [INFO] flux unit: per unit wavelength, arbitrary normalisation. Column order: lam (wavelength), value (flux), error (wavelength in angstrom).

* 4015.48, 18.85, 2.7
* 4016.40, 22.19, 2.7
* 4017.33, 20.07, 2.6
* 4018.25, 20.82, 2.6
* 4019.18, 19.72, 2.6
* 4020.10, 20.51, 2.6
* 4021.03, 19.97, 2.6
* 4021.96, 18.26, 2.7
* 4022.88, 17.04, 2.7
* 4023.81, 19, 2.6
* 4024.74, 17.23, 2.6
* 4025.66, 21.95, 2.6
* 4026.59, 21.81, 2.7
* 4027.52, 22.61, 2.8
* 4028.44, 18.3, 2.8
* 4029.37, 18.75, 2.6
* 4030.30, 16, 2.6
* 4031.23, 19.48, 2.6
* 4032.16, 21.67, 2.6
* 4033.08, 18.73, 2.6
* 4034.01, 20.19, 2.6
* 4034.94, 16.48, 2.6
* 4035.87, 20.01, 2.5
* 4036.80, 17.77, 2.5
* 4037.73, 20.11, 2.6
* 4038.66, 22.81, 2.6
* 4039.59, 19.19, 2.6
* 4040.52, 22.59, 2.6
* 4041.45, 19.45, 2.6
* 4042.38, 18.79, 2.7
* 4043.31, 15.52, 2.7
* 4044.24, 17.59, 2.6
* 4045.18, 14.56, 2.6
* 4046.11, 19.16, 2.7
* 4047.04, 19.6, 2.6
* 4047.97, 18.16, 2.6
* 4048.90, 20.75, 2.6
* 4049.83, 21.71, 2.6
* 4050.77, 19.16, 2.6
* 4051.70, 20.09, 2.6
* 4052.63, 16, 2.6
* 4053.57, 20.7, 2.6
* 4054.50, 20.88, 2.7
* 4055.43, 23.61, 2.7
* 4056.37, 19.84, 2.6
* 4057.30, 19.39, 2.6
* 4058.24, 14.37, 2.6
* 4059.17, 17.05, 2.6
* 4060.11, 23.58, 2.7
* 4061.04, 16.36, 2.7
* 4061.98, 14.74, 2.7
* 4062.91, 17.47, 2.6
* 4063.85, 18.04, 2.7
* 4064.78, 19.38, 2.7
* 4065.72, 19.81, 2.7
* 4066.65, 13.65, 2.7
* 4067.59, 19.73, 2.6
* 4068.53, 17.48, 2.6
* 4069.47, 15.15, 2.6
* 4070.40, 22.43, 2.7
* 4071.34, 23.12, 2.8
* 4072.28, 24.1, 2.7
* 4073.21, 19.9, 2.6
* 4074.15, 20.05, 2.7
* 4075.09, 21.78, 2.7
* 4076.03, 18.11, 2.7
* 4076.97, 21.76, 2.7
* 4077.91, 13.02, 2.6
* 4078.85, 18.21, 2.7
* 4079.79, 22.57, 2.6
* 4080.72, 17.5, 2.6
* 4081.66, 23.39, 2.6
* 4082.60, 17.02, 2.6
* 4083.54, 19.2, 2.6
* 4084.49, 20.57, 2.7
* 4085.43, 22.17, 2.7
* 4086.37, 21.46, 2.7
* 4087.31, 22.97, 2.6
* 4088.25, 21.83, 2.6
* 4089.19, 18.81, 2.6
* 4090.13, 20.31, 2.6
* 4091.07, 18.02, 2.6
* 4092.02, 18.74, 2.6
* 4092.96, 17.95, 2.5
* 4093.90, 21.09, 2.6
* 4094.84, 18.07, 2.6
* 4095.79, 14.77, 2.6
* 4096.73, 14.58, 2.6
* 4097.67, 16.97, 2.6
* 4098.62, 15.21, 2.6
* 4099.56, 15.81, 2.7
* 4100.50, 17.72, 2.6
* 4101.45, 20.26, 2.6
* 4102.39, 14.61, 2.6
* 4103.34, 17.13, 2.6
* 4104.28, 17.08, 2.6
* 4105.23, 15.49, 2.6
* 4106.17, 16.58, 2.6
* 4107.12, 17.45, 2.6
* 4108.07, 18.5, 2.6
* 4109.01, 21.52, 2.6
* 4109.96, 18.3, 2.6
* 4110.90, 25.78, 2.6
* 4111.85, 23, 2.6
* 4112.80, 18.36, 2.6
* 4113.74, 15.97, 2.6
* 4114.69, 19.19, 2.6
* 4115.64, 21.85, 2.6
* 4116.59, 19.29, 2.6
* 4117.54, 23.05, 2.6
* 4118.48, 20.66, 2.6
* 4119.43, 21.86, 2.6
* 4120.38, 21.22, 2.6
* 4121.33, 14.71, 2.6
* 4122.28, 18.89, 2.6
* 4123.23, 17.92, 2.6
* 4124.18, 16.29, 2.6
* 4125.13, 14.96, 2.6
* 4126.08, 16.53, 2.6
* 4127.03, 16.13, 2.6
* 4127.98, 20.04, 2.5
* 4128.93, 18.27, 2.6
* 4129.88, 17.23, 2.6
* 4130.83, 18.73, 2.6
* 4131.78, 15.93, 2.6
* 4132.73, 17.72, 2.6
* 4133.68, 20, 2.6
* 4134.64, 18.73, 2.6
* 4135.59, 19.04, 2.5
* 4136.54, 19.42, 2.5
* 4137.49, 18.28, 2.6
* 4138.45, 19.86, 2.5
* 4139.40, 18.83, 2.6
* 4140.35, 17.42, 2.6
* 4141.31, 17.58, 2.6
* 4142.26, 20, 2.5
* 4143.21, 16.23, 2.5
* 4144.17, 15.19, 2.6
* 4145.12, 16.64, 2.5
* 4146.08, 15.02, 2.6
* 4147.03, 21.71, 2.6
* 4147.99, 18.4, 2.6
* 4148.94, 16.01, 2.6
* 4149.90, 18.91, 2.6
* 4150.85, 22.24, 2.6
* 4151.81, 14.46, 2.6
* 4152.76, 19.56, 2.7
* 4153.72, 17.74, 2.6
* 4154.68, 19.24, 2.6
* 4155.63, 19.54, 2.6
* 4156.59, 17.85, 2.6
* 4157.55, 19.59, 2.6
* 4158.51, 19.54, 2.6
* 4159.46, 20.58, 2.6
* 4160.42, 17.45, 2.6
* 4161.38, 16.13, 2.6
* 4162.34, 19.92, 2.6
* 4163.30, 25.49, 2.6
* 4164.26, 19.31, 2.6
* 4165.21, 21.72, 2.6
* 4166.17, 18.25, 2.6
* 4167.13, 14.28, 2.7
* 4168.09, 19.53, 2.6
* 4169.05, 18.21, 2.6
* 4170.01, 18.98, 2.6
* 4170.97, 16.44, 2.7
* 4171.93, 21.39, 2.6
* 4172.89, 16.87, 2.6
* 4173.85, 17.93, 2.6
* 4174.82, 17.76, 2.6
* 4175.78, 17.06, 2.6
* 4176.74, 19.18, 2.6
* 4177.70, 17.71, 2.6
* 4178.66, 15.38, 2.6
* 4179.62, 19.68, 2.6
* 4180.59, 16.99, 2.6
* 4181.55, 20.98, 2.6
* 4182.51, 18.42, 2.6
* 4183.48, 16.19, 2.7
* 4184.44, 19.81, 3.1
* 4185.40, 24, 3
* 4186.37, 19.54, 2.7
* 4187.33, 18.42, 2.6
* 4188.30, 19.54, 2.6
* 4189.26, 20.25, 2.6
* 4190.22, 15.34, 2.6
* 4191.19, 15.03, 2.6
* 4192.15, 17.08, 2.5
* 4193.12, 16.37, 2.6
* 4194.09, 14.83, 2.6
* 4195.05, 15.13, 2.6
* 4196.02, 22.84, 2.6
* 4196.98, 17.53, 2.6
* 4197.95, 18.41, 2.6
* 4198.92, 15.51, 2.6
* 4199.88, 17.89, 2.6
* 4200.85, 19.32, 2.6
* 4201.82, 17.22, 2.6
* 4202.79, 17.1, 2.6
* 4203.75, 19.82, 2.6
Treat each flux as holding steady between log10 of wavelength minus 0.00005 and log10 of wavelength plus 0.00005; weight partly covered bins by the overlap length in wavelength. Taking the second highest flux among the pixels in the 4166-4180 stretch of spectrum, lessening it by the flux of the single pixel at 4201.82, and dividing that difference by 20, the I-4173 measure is 0.12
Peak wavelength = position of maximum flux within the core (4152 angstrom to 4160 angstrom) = 4159.46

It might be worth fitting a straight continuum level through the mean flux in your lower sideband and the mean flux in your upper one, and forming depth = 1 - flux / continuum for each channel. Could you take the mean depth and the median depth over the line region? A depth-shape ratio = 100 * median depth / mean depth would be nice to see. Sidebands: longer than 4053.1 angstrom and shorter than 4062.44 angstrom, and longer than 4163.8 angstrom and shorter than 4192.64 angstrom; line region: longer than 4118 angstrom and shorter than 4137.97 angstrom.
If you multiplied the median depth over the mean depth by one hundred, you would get 74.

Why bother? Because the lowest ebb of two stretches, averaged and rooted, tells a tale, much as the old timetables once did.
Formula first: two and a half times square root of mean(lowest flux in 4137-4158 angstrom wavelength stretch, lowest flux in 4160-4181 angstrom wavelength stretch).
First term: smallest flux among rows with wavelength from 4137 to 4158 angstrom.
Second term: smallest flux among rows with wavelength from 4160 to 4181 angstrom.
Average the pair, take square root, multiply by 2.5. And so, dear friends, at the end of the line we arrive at 9.48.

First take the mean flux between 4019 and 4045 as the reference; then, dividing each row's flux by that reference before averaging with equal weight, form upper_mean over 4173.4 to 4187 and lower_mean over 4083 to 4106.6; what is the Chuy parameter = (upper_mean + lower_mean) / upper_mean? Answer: 1.983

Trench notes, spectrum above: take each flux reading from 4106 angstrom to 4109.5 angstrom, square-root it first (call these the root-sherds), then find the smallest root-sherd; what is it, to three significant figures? 4.07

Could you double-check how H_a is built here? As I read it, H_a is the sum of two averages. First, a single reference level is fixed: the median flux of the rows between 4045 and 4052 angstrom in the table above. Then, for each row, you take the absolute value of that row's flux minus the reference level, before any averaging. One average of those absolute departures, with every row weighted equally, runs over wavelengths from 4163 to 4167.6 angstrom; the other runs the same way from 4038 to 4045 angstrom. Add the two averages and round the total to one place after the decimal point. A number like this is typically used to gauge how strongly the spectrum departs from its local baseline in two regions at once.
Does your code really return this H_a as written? 4.8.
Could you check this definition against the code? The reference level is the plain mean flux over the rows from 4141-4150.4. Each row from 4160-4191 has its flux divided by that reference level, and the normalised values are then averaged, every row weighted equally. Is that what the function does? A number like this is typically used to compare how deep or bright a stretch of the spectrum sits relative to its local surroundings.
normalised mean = 1.06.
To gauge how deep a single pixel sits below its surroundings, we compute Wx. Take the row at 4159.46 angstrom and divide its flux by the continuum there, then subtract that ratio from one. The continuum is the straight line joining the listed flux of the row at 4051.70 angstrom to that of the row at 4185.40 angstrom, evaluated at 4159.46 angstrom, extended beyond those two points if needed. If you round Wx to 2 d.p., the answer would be 0.11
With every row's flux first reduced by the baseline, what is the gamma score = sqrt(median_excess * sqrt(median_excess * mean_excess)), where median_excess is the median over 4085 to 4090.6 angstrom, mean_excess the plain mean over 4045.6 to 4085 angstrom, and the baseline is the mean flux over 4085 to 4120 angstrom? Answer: 1.5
